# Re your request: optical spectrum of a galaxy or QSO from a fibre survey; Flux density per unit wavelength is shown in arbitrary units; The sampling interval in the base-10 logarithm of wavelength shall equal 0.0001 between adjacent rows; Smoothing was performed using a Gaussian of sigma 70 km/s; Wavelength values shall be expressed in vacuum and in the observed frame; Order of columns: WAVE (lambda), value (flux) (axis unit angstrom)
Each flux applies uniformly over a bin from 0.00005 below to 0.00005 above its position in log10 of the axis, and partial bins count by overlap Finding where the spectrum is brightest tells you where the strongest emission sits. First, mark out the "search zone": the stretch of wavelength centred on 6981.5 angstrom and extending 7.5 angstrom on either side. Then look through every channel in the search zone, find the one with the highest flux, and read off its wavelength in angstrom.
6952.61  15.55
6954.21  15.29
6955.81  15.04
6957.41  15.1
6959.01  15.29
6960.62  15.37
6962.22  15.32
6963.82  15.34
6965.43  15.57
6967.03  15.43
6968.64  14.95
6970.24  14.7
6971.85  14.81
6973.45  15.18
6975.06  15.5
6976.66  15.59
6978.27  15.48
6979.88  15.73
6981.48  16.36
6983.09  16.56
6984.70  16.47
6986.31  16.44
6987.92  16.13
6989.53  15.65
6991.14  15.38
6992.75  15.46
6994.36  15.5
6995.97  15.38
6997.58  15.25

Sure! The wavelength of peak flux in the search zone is 6983.09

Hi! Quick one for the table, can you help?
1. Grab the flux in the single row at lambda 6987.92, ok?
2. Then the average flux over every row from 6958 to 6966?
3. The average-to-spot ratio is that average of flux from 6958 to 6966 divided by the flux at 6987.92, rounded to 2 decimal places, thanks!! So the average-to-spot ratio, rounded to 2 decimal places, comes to 0.95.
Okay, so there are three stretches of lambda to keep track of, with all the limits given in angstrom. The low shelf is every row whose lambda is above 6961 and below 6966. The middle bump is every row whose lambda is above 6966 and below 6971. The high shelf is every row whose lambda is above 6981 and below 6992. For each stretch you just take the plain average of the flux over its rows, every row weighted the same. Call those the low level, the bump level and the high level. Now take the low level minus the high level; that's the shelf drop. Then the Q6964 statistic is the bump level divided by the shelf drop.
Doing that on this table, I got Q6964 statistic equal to -21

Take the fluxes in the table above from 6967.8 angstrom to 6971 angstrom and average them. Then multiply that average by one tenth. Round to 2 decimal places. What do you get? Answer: 1.48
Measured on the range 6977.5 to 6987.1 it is 1.62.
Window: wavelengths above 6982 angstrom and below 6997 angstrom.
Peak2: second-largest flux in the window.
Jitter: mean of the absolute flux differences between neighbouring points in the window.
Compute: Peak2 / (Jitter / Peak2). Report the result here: 1528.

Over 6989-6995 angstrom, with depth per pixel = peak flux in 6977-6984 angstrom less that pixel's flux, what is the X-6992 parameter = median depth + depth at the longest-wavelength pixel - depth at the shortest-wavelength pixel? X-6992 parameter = 1.23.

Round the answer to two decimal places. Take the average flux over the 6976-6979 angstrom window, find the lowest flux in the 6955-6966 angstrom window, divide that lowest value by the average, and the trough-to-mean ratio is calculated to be 0.97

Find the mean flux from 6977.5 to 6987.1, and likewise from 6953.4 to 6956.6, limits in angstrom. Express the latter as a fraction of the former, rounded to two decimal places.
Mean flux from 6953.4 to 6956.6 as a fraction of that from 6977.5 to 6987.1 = 0.94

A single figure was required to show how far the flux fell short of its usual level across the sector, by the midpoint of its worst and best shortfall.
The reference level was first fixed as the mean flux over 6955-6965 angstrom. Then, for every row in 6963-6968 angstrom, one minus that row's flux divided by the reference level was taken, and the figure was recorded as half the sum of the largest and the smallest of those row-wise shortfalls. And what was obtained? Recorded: -0.01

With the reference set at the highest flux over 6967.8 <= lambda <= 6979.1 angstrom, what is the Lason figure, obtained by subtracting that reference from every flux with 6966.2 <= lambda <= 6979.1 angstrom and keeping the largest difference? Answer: 0.00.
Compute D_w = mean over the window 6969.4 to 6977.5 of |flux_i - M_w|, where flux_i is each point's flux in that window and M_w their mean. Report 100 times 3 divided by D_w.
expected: 935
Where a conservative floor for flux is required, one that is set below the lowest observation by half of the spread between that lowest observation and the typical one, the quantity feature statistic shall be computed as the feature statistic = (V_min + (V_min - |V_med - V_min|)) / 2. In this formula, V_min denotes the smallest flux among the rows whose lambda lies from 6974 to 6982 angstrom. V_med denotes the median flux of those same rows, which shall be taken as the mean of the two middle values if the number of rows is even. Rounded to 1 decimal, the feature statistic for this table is 15.4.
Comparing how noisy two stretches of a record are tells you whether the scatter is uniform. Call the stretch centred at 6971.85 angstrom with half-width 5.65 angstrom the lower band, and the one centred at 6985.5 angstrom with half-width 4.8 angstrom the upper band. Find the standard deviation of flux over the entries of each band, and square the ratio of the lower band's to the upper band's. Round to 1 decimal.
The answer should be 1.1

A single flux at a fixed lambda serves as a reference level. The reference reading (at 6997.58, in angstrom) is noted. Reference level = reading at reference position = 15.25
